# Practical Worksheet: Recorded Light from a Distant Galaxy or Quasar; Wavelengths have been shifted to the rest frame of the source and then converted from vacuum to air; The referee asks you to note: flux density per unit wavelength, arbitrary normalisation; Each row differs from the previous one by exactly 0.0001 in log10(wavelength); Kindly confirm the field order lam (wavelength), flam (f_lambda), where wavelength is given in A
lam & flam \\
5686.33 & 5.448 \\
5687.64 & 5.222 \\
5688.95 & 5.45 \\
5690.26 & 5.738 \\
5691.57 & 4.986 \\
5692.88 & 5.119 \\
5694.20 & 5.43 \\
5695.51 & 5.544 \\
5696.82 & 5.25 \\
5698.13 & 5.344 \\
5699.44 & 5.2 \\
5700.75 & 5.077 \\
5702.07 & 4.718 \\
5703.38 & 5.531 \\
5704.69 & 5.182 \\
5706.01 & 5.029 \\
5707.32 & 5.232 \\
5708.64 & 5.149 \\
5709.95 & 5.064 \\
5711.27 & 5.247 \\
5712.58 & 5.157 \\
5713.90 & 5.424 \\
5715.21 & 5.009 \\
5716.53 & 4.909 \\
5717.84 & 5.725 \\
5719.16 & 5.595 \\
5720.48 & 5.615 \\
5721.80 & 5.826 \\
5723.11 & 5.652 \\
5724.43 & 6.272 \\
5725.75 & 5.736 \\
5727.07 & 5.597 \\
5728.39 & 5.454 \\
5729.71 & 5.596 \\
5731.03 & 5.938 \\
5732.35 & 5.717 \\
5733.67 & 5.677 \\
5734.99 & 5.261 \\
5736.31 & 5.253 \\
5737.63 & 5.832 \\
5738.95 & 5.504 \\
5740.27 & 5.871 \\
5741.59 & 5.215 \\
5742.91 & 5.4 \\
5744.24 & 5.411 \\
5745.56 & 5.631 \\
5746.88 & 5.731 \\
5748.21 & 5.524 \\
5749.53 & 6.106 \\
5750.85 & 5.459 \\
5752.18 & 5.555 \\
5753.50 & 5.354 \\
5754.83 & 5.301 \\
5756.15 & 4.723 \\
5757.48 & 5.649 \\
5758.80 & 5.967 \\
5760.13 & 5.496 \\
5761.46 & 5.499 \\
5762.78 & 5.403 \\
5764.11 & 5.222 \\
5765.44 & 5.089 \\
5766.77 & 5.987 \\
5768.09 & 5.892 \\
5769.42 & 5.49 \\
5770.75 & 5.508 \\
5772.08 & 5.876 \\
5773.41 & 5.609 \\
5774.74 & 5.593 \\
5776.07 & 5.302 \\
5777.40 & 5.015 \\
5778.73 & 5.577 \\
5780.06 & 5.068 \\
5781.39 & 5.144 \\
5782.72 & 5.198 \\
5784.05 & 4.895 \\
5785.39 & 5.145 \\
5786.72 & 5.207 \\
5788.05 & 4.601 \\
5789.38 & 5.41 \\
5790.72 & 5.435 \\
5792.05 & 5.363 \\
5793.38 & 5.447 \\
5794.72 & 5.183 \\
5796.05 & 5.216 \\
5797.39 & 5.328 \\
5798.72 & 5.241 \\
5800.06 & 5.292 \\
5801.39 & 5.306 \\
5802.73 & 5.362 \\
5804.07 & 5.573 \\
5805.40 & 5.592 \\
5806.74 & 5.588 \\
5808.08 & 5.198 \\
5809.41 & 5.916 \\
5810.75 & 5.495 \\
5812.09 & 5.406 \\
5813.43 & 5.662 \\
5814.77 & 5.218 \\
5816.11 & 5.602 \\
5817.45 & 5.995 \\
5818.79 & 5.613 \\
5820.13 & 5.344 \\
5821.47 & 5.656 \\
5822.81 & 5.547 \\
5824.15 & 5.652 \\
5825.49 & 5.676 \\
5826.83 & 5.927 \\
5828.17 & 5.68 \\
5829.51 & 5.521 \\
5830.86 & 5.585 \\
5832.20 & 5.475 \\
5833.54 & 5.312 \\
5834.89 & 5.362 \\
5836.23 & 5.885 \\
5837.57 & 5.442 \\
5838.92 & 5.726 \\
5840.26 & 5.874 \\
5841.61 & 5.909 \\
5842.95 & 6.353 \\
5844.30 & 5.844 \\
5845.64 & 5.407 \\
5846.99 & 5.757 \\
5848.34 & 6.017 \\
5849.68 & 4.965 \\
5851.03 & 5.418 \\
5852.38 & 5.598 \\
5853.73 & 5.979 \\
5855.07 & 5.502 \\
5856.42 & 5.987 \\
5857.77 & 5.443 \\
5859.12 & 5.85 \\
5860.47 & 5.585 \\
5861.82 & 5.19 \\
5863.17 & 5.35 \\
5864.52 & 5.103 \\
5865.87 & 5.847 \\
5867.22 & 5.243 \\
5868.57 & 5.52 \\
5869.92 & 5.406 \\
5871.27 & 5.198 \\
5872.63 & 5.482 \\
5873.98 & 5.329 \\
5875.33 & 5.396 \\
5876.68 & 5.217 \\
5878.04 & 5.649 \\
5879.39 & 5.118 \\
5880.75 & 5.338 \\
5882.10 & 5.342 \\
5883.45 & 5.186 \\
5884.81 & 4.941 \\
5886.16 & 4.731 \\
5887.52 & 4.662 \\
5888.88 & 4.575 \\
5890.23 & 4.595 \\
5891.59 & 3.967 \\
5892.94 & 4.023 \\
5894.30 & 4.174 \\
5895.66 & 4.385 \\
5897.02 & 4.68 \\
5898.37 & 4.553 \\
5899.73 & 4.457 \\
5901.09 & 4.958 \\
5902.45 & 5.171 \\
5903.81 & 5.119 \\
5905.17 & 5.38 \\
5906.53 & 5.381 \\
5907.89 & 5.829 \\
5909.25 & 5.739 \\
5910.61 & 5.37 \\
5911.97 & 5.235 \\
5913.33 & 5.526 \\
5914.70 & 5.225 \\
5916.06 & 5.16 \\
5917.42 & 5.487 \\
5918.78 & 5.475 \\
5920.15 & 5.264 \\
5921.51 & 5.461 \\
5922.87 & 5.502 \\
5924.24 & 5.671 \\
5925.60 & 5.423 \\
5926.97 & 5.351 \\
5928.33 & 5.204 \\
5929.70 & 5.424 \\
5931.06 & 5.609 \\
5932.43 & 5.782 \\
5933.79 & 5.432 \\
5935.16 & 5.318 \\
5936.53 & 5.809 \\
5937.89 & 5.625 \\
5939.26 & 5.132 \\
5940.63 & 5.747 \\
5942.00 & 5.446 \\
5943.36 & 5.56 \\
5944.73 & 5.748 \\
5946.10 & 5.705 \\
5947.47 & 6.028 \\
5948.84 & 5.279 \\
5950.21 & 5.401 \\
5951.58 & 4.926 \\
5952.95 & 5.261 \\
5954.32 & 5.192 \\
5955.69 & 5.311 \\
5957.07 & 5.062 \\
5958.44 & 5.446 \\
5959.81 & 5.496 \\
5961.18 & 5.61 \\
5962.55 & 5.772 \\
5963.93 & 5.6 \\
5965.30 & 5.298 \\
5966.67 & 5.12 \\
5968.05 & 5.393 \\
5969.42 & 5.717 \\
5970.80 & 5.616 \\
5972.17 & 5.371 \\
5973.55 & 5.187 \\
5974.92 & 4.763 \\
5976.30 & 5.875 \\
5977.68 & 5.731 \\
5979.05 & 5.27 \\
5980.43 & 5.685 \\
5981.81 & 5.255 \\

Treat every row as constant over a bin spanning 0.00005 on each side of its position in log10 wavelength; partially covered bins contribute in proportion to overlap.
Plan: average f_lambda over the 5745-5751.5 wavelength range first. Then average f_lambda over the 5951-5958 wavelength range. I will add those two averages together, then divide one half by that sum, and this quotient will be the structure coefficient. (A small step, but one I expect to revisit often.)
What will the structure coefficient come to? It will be 0.0461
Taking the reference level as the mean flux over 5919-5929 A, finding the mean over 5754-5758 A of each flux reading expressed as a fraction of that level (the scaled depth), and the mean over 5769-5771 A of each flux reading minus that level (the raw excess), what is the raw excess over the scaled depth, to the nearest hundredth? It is 0.09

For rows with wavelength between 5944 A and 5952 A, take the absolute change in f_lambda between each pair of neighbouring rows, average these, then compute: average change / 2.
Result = 0.17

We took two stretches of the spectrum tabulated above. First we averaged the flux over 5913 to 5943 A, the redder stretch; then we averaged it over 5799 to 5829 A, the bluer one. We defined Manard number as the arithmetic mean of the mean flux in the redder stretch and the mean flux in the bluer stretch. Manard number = 5.51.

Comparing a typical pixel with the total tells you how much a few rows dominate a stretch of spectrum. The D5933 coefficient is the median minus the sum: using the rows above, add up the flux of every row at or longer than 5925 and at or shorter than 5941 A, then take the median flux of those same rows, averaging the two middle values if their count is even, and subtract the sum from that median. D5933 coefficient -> -60.4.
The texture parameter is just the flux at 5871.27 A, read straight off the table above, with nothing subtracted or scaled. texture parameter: 5.198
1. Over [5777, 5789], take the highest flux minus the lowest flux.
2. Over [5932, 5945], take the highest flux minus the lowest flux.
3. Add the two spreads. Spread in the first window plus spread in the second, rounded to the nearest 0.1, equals 1.7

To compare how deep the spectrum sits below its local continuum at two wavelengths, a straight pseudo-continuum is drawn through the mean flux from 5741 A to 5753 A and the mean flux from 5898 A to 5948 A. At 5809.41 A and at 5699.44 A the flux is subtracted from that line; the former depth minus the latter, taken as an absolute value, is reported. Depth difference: 0.8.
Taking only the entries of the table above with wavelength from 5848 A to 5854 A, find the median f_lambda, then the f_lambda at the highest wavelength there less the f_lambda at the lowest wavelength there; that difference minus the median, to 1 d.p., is -5.6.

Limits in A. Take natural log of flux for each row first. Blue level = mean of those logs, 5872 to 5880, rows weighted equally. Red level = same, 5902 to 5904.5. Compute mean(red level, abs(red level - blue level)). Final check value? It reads 0.840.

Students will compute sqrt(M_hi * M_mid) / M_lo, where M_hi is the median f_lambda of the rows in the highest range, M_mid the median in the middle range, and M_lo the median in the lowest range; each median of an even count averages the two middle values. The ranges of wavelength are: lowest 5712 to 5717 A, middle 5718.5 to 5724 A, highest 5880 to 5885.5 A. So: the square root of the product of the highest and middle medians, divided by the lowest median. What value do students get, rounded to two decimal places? 1.07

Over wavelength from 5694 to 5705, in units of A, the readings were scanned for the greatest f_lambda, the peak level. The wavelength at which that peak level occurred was 5695.51 A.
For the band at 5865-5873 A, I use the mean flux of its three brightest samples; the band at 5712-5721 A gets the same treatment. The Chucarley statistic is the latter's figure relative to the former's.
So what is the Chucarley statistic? 1.01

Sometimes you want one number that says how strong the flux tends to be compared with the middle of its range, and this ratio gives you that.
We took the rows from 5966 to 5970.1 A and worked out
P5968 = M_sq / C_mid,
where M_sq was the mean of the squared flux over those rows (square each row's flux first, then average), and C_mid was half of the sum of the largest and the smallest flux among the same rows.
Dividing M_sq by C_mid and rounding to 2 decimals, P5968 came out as 5.41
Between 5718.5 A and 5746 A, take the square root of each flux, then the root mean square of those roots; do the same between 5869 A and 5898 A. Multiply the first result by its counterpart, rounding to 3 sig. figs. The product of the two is 5.26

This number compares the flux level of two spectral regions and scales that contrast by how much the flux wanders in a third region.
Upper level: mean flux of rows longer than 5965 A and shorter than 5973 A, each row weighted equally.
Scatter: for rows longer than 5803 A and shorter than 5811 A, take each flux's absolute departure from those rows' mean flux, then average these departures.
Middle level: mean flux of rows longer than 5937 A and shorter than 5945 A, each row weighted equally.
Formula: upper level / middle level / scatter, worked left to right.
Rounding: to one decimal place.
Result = 6.9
